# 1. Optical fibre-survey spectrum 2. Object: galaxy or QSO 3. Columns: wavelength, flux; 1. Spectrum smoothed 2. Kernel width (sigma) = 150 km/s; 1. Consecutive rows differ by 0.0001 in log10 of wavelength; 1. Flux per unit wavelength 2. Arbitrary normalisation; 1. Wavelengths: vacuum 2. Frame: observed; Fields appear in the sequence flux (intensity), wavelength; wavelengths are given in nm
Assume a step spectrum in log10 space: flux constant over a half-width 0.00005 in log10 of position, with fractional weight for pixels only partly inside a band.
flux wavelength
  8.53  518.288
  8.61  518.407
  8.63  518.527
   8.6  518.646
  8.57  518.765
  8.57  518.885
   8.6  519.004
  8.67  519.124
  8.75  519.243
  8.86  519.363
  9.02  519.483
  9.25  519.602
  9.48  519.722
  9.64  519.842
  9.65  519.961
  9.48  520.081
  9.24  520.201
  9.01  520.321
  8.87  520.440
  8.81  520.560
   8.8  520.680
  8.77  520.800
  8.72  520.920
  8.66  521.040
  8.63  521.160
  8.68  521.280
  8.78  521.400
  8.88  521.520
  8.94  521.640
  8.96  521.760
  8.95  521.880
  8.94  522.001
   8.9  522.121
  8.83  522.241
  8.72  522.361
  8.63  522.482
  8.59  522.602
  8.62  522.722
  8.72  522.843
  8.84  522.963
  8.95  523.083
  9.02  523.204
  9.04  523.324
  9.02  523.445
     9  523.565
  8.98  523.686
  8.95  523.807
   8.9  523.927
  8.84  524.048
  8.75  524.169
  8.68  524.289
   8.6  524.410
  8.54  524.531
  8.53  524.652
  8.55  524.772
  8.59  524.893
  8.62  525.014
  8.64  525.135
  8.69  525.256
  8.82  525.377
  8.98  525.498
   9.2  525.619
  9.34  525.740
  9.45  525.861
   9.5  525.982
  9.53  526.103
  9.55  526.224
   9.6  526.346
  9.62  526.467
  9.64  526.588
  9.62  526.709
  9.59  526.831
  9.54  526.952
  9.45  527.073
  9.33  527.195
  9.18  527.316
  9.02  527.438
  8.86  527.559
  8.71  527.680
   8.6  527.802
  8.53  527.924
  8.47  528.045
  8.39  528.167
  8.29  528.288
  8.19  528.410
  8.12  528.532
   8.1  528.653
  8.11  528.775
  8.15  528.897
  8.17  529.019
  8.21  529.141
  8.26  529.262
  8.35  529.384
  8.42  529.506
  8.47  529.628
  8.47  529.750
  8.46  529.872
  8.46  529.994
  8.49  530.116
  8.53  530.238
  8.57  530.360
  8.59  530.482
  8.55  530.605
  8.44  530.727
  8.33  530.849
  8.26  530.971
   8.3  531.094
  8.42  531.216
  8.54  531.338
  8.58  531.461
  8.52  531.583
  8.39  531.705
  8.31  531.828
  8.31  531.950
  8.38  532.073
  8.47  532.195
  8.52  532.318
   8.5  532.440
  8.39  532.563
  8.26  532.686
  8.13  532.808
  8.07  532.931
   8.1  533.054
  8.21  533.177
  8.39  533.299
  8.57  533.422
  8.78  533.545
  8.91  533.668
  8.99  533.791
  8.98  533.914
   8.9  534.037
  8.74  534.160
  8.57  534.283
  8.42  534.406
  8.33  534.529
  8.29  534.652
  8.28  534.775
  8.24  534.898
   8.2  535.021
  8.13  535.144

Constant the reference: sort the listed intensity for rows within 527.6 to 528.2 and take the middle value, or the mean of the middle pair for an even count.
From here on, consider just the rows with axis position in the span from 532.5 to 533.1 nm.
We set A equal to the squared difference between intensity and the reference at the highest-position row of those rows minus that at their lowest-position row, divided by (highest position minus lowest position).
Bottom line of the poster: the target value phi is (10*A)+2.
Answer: 5.4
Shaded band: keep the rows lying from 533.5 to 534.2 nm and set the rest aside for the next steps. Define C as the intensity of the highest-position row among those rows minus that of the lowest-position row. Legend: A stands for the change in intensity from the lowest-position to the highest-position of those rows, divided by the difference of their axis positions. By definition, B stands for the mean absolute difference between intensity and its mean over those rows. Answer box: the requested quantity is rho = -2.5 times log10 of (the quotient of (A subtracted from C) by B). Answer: 1.3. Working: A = -0.07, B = 0.082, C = -0.04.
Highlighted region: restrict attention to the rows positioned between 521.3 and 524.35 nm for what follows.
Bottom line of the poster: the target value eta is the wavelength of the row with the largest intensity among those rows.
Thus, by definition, 523.324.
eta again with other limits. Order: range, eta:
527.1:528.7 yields 527.195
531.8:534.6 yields 533.791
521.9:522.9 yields 522.001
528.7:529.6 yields 529.506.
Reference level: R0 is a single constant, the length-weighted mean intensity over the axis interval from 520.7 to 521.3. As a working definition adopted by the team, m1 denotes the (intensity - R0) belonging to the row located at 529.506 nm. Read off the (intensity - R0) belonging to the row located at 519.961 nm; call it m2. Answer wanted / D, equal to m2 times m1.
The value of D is -0.26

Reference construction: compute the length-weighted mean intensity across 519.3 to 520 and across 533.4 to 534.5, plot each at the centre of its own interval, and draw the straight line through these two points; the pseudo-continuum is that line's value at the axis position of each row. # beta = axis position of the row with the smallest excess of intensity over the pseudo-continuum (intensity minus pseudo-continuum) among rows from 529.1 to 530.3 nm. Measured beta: 529.141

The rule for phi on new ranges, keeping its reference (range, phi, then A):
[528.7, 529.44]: -0.4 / -0.2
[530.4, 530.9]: 3.0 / 0.1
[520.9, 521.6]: 3.4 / 0.1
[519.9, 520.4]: -26.4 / -2.8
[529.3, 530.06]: 1.5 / 0.0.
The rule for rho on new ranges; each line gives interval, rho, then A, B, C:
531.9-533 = 3.6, -0.24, 0.128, -0.24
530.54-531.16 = -1.1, -0.51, 0.095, -0.25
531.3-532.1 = 0.6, -0.22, 0.098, -0.16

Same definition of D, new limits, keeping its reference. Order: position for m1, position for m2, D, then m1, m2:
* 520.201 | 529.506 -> -0.15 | 0.54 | -0.3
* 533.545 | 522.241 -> 0.01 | 0.08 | 0.1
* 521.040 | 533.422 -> 0.00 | -0.04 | -0.1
